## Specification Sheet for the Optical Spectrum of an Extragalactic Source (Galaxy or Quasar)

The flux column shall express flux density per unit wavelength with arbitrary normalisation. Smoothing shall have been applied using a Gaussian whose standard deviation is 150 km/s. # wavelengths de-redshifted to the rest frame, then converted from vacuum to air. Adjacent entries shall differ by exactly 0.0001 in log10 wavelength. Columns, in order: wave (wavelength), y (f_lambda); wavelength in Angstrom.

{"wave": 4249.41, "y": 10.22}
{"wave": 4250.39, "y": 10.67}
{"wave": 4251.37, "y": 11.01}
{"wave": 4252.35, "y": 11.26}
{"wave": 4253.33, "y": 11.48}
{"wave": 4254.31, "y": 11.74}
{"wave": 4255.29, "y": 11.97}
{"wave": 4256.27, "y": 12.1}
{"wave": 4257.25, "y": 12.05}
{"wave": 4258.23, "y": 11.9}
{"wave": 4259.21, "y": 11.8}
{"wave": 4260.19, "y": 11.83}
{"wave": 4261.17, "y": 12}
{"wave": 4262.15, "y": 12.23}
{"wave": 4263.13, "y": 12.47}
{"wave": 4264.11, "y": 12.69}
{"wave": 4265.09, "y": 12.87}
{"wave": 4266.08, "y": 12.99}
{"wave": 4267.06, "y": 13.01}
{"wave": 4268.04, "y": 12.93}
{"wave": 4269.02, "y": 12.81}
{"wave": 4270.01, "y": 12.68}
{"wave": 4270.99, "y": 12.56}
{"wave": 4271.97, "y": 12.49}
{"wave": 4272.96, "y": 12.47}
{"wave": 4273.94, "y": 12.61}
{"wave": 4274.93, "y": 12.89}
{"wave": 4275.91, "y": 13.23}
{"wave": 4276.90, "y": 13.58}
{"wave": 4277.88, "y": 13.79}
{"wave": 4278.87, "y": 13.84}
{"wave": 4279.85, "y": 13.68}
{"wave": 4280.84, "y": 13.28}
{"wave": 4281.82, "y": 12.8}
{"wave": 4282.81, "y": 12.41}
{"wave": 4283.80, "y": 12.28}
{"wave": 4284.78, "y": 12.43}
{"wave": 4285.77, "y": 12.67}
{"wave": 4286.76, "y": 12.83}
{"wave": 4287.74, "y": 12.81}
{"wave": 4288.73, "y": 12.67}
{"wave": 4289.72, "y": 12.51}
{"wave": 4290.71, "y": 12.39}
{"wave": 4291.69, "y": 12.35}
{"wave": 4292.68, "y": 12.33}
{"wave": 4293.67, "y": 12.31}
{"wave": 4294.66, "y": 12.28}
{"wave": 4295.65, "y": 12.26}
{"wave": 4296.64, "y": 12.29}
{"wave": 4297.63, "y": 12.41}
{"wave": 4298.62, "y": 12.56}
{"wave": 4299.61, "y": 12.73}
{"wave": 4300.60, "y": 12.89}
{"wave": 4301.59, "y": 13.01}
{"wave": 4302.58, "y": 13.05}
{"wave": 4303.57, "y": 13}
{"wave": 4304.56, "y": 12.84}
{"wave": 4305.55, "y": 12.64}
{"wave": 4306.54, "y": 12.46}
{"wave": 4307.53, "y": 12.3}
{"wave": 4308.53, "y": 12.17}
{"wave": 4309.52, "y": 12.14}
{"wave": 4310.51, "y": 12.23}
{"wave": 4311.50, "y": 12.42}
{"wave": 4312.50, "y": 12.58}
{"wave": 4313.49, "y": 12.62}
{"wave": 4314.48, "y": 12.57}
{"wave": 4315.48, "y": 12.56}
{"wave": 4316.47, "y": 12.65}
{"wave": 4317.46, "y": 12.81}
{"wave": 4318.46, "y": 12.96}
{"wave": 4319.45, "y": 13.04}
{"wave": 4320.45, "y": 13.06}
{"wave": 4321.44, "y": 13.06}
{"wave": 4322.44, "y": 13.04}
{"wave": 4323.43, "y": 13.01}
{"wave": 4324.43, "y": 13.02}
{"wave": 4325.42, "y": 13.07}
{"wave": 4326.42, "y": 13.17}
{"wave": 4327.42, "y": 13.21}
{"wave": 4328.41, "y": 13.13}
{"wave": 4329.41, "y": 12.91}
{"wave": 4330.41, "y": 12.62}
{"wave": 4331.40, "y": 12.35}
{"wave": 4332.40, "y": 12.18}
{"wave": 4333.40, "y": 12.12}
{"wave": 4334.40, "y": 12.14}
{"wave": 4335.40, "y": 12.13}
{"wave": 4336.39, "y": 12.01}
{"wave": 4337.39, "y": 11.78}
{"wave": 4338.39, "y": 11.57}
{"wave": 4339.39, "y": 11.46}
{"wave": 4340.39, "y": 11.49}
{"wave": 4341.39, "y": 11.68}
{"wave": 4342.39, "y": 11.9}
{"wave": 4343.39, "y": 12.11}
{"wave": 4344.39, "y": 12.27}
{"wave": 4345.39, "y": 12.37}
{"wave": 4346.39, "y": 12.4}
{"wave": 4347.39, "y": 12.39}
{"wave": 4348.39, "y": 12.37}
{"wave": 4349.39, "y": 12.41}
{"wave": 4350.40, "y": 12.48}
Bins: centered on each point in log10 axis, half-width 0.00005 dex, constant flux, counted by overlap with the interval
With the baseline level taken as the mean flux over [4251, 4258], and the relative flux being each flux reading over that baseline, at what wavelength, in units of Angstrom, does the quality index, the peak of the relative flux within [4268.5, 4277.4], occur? 4276.90 Angstrom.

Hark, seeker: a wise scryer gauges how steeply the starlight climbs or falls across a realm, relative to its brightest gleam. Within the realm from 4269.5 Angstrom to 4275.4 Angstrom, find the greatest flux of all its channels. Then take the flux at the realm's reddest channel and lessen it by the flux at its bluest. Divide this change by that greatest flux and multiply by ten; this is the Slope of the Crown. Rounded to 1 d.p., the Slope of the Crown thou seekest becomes 0.2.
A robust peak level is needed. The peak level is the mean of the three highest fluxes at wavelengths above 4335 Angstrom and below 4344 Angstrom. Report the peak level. 12.1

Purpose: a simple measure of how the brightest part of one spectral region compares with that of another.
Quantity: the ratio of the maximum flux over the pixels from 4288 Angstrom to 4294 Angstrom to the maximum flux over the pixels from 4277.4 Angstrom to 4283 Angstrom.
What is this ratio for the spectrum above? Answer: 0.92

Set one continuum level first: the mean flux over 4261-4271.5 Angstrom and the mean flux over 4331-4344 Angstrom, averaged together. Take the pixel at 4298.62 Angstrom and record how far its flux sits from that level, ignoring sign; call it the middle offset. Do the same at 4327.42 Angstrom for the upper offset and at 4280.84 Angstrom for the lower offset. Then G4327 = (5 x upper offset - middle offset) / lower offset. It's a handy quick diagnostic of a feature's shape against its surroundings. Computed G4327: 4.4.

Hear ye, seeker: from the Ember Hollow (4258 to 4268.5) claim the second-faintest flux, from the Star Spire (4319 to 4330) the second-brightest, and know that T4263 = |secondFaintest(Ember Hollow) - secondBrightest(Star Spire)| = 1.3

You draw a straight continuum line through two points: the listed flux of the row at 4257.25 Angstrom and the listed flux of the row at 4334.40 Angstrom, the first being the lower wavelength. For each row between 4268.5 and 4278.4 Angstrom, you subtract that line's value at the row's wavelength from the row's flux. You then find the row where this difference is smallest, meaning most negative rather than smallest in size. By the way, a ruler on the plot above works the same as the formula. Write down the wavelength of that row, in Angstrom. 4272.96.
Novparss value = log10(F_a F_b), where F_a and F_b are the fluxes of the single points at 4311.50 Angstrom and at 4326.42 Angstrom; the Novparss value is 2.21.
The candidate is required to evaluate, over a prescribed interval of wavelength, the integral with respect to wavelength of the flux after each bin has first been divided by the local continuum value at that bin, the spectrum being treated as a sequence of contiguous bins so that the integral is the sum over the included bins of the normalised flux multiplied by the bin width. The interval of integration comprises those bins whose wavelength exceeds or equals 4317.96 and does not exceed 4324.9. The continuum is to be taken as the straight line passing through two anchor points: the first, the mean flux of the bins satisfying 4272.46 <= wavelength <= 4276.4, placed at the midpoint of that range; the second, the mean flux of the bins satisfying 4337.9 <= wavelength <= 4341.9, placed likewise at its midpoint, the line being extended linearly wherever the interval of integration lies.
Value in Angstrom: 7.6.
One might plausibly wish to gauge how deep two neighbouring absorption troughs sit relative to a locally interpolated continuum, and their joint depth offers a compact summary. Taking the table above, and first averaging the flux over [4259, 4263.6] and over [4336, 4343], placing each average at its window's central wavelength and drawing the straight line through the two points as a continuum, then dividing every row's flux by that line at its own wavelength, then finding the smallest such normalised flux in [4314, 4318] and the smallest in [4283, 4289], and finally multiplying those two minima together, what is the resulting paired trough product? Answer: 1.09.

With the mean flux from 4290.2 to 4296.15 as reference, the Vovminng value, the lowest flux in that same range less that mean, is -0.1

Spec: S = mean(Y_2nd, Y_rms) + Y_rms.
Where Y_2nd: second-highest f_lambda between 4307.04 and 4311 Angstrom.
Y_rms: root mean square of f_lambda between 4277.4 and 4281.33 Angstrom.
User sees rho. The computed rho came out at 26.6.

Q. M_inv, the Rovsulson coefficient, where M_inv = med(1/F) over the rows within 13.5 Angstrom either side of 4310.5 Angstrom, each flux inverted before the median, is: 0.0791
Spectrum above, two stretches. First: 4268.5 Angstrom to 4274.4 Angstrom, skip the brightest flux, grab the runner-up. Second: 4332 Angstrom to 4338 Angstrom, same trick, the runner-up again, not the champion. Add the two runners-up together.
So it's 24.8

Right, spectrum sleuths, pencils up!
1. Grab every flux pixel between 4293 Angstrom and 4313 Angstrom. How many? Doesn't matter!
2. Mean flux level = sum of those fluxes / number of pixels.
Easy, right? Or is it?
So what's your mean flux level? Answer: 12.53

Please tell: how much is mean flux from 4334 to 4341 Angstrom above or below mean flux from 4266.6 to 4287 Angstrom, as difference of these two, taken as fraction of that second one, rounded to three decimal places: -0.087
